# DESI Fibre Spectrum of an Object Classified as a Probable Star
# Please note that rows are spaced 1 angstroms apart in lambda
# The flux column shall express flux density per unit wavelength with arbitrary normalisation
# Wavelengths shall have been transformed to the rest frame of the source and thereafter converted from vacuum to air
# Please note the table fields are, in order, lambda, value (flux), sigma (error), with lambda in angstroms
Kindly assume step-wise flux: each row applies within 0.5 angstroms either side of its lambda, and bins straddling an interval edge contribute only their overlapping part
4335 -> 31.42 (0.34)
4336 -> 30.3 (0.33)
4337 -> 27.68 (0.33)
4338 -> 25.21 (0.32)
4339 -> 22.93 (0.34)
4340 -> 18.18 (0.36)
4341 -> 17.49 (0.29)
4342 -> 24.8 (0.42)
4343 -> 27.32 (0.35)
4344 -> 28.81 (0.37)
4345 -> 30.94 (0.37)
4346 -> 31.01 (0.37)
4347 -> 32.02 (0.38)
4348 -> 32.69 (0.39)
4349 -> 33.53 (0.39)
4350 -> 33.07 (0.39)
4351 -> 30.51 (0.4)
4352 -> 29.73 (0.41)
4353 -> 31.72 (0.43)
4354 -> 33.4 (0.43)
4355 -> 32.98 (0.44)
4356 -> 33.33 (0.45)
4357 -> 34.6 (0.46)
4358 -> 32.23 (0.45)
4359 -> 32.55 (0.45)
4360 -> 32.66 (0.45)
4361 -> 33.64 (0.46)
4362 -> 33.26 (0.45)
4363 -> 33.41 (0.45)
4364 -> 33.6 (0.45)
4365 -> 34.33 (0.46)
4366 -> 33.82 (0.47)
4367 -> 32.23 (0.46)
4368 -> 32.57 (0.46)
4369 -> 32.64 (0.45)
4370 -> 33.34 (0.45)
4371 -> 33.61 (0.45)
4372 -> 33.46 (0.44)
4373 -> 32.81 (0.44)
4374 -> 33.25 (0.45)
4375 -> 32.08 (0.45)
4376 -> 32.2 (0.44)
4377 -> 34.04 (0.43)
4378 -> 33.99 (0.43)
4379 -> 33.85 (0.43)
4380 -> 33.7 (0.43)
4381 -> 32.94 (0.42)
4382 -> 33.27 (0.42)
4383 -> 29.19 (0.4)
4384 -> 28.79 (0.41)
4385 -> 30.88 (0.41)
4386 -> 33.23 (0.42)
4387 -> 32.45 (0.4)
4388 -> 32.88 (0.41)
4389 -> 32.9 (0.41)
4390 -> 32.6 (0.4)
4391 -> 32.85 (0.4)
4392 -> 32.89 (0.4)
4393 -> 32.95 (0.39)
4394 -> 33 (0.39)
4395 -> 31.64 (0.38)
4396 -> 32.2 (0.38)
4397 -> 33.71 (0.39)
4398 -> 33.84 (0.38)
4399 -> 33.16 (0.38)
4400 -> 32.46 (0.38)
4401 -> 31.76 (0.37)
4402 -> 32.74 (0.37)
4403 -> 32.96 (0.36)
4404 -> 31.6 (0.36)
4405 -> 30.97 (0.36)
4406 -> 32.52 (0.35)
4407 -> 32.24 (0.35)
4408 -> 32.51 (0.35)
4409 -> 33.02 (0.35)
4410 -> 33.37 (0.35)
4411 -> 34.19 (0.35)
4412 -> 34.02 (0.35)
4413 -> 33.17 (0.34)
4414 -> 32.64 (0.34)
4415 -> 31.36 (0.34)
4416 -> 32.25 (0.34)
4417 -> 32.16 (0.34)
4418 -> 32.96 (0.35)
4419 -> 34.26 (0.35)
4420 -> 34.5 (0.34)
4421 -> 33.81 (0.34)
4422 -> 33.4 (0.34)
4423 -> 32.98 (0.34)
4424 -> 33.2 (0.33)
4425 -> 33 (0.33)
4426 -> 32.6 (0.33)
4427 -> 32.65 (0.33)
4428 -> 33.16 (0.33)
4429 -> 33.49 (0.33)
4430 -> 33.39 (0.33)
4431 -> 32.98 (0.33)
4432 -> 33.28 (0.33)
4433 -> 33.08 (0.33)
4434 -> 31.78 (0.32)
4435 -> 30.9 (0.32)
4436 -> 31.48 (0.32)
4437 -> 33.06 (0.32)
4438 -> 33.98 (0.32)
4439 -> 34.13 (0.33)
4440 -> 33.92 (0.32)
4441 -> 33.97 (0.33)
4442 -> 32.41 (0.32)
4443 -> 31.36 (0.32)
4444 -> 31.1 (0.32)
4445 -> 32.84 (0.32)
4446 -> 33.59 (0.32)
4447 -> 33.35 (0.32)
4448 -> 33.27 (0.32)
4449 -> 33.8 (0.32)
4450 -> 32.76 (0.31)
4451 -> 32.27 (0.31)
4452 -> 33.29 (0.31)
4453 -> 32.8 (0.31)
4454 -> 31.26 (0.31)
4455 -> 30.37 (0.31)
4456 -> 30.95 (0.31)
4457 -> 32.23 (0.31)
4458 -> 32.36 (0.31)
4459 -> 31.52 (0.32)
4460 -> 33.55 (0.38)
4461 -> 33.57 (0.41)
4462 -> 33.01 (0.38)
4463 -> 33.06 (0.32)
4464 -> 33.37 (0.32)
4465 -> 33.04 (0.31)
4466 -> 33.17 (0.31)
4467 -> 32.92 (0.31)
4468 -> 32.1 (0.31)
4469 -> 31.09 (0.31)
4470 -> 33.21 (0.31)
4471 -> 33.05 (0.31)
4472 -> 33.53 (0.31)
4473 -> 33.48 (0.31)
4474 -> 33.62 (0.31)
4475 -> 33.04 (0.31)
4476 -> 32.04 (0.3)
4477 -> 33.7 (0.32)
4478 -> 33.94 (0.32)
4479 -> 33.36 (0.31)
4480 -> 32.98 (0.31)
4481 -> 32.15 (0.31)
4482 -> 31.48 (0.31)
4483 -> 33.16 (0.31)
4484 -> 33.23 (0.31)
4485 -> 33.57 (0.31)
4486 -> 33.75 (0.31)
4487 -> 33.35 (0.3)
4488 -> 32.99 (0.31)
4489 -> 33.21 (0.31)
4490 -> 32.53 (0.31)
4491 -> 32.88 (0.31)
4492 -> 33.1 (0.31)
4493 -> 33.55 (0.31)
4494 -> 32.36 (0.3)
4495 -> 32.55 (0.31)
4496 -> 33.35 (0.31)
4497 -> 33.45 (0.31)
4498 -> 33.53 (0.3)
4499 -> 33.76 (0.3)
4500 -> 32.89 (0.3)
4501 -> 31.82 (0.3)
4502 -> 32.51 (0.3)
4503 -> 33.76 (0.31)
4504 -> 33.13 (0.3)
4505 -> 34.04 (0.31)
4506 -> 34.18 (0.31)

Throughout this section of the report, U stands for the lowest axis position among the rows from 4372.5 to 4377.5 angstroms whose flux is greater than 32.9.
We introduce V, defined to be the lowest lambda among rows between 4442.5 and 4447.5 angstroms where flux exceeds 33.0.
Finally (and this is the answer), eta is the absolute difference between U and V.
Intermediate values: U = 4374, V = 4446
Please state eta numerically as 72 angstroms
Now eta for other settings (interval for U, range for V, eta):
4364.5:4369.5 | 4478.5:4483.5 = 114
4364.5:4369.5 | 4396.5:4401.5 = 32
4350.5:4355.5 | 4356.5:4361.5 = 3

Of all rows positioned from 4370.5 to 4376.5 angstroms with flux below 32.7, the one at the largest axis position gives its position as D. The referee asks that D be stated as 4376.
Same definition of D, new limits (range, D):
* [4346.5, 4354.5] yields 4353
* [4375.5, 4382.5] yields 4376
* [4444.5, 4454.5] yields 4454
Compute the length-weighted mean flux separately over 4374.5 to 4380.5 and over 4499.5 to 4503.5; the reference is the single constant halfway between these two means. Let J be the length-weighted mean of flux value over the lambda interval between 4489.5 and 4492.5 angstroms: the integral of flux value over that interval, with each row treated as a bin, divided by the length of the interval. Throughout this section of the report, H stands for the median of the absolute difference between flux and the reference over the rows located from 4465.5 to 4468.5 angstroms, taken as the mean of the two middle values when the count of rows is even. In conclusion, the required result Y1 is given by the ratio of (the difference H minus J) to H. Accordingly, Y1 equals -229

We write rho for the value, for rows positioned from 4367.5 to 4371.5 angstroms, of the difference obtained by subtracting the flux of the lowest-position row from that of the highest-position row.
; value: 1.0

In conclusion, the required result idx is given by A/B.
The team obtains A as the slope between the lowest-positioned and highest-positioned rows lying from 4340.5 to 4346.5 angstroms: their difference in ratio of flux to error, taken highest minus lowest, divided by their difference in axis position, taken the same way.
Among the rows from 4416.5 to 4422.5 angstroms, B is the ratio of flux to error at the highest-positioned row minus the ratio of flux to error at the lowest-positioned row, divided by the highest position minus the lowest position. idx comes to 6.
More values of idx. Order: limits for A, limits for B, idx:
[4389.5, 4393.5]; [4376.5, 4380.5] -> -4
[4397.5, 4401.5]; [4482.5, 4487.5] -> -1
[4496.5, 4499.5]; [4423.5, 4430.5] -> 24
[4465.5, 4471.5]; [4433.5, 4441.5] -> 0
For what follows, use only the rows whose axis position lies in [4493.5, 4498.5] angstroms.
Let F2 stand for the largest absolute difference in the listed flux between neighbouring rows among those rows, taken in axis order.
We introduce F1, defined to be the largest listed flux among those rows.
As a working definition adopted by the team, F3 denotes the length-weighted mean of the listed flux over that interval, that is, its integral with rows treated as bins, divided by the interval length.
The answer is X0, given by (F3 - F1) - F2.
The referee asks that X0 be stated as -1.28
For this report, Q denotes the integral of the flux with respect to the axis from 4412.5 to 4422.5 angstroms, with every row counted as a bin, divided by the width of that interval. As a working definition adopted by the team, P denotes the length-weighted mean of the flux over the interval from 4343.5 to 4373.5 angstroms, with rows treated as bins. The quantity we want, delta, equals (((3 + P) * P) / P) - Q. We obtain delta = 2.57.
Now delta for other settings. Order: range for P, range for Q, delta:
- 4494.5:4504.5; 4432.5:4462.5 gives 3.48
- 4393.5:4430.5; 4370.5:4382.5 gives 2.62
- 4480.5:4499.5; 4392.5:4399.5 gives 3.12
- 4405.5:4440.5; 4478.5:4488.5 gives 3.01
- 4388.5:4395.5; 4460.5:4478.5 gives 2.64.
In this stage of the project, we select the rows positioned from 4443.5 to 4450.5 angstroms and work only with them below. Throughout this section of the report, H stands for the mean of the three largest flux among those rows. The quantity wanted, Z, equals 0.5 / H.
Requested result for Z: 0.0149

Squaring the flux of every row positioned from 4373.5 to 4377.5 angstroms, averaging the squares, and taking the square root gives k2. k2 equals 32.9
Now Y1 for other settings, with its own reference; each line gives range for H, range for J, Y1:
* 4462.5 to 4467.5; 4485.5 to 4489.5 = -309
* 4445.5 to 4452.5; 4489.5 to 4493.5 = -101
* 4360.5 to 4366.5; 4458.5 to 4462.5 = -55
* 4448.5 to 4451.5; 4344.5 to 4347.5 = -40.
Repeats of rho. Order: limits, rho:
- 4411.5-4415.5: -2.7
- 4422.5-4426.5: -0.4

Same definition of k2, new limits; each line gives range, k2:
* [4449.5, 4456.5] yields 32.0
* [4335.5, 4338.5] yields 27.8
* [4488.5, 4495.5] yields 32.9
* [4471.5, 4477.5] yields 33.2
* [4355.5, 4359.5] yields 33.2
